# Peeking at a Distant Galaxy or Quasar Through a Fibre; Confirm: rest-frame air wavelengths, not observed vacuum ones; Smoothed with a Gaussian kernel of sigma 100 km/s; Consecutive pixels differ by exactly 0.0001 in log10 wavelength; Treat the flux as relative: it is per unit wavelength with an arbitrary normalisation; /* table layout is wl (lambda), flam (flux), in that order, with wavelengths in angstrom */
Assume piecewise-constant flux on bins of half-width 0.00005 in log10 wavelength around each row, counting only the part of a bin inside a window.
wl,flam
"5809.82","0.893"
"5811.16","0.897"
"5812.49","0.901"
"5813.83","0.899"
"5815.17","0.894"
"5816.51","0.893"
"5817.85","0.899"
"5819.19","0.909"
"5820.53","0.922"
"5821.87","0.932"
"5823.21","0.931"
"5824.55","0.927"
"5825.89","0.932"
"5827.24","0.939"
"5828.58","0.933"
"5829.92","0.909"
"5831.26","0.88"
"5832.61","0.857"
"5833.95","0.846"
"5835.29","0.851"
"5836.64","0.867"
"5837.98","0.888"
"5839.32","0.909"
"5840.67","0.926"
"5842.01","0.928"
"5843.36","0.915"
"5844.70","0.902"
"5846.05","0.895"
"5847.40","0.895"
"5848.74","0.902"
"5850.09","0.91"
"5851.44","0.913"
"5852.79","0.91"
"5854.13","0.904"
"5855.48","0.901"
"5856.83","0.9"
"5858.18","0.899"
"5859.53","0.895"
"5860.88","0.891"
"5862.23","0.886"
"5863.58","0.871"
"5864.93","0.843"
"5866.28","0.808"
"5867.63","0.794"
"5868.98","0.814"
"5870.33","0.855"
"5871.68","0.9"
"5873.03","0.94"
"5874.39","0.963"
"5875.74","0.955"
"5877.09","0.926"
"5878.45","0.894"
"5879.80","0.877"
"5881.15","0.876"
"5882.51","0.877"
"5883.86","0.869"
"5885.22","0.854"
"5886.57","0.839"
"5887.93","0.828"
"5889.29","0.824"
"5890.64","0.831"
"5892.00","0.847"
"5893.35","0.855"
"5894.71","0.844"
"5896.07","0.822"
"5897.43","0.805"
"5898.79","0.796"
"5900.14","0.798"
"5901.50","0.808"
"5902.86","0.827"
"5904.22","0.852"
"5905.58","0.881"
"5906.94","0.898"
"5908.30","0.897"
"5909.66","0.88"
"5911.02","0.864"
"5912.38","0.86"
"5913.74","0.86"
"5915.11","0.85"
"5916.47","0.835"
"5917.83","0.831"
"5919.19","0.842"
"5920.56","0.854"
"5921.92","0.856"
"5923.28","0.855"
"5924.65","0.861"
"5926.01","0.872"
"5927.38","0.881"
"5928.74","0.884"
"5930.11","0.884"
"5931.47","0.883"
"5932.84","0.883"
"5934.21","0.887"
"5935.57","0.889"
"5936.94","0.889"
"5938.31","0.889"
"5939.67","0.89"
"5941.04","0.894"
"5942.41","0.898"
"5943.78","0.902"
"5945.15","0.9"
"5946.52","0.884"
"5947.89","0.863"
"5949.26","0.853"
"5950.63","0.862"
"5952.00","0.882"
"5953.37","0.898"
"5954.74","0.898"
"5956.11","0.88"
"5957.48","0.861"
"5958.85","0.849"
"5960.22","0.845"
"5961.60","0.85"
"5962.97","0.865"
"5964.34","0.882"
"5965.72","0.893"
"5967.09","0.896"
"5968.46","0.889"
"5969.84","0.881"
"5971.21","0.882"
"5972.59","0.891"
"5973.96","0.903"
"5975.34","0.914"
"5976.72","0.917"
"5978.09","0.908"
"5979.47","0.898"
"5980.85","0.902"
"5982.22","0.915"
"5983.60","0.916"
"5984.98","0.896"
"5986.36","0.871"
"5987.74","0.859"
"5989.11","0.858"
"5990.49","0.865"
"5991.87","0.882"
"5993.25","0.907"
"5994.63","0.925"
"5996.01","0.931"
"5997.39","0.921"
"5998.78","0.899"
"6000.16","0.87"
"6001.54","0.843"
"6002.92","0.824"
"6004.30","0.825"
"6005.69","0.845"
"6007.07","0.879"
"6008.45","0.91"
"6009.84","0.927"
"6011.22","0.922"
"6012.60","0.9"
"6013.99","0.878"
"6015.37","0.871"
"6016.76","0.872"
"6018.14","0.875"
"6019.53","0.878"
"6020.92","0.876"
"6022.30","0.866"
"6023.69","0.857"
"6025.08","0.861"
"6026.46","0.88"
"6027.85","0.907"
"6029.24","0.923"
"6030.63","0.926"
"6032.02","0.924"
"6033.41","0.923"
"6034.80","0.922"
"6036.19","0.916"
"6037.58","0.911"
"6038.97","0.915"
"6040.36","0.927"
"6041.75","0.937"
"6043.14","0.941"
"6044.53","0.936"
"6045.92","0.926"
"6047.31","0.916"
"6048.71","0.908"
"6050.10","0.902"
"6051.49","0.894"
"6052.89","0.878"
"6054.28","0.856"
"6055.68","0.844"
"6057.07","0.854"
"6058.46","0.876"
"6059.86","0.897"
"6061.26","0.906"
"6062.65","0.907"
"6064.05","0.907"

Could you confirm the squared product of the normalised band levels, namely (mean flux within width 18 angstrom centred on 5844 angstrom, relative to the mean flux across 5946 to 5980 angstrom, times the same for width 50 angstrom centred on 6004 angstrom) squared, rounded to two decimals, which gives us 1.05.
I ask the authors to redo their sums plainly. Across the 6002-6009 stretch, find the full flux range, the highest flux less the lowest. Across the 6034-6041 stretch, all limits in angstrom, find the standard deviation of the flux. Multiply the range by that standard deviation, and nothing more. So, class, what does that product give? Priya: 0.0005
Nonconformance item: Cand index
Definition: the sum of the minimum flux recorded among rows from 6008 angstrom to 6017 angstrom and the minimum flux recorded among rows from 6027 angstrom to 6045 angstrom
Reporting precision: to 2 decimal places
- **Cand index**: 1.78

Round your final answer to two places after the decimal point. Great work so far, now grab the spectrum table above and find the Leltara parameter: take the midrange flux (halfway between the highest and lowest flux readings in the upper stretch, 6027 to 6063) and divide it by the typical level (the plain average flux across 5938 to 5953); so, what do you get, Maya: 1.01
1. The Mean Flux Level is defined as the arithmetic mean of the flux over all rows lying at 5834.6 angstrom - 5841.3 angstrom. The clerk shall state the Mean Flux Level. 0.888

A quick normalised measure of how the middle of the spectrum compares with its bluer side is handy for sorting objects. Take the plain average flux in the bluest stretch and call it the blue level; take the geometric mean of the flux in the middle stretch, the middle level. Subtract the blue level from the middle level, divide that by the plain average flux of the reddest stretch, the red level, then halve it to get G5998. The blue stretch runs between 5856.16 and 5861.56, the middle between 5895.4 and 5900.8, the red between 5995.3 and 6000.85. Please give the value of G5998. -0.050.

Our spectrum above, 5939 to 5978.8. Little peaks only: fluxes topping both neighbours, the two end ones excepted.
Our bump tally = 3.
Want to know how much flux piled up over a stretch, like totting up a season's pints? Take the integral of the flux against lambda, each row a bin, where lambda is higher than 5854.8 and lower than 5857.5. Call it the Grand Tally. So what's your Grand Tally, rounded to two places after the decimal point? 2.43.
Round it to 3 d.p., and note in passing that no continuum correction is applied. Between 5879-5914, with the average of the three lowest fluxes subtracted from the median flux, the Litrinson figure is 0.053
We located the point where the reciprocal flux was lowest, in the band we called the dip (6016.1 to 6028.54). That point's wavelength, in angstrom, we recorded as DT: 6027.85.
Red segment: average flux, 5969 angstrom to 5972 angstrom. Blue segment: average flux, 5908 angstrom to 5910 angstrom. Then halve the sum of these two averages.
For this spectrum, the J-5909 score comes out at 0.885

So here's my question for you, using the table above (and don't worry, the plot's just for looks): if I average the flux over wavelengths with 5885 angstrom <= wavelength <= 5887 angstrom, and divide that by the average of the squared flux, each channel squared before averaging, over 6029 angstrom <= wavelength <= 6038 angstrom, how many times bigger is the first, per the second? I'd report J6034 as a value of 1.00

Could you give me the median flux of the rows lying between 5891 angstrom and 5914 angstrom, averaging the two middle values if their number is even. 0.852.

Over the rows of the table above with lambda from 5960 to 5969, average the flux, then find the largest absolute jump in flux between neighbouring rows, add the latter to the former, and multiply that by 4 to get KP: 3.57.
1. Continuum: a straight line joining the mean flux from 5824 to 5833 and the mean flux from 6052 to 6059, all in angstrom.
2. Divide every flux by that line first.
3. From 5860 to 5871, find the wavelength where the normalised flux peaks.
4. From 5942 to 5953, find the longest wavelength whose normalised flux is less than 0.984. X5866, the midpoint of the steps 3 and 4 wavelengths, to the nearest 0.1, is 5905.8 angstrom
